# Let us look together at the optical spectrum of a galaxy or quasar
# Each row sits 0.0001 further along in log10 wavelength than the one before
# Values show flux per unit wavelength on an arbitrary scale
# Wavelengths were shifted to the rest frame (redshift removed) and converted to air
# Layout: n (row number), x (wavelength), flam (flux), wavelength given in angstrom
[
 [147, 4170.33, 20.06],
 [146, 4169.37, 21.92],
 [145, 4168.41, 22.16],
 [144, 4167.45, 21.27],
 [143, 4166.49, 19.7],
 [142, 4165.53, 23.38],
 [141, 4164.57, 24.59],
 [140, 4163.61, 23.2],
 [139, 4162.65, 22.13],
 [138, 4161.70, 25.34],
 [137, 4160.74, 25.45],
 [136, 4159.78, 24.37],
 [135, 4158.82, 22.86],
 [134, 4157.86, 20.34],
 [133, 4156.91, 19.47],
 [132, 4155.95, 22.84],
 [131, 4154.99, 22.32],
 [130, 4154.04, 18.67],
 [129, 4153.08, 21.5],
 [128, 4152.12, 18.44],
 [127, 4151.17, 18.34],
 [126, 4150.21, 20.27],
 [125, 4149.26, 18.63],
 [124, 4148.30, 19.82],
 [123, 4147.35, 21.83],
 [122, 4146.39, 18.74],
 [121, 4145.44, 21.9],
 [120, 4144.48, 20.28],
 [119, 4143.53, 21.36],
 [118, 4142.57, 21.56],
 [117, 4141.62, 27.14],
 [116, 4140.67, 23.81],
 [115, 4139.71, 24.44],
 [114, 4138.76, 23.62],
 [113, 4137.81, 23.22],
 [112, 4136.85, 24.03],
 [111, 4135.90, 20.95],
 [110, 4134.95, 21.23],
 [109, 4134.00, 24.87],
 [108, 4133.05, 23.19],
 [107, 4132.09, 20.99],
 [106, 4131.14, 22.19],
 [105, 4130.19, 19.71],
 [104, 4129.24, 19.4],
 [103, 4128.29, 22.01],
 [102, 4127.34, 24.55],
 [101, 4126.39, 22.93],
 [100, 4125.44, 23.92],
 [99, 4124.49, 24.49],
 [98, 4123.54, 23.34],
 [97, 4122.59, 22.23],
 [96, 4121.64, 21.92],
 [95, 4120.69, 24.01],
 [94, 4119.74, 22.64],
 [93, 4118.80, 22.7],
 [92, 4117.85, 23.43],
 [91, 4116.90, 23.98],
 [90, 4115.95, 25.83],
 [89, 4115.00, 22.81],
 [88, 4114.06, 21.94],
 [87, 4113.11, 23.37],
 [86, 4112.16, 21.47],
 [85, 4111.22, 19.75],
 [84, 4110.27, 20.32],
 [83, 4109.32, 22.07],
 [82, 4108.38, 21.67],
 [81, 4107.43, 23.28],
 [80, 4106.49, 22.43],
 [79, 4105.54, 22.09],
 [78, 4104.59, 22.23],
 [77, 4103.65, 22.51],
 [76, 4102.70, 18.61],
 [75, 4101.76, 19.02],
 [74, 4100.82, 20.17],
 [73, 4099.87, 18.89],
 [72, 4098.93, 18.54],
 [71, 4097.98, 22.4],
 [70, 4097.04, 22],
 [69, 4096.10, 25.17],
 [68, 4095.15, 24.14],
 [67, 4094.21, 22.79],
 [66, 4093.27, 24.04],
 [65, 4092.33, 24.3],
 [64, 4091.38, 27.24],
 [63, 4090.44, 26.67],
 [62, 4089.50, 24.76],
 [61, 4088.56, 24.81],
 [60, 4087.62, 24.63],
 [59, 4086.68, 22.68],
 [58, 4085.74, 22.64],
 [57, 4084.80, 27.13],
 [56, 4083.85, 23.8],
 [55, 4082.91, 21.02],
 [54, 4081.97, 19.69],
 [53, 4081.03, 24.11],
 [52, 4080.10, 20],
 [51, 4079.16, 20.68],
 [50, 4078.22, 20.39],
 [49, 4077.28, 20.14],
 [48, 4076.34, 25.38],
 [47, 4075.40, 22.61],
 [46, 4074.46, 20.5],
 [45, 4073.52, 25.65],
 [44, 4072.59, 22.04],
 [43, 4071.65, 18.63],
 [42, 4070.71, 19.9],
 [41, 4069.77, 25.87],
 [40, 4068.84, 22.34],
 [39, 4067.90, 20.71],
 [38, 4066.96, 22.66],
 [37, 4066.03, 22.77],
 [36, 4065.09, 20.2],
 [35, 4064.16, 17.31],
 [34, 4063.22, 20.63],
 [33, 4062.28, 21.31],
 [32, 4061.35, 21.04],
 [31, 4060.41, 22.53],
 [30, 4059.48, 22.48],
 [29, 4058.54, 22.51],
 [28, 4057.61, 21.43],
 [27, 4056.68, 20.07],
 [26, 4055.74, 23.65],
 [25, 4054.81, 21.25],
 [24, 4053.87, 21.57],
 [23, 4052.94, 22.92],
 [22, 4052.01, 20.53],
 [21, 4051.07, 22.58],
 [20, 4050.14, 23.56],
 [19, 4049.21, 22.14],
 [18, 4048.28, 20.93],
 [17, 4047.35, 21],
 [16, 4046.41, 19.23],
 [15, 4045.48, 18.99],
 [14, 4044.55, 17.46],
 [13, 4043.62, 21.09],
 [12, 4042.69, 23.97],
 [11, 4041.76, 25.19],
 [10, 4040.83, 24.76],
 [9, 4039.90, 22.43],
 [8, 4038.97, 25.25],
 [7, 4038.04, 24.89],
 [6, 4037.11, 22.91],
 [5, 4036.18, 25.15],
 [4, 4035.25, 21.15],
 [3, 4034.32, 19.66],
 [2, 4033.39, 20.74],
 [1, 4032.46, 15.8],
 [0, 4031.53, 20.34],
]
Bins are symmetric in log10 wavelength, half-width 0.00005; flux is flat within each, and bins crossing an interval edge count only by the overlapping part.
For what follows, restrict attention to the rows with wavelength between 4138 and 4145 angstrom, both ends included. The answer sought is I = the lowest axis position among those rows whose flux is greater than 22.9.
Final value 4138.76 angstrom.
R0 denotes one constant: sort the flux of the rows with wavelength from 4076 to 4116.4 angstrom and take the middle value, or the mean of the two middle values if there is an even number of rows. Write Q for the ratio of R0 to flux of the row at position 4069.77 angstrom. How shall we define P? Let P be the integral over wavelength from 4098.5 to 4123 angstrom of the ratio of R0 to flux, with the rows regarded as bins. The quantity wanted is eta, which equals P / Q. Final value 29.2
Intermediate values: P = 25.3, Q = 0.87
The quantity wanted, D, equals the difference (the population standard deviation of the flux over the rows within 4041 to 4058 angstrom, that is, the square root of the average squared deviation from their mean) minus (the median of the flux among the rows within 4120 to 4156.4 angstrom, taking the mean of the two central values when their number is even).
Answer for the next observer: -20.1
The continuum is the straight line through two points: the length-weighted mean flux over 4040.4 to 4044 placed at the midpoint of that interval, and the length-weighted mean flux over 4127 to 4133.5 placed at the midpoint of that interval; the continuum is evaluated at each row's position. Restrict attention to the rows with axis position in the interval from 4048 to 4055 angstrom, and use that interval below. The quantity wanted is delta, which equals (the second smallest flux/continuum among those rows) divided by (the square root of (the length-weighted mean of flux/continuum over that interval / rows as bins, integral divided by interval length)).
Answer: 0.916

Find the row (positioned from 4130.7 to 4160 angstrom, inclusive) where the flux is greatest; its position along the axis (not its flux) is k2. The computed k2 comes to 4141.62 angstrom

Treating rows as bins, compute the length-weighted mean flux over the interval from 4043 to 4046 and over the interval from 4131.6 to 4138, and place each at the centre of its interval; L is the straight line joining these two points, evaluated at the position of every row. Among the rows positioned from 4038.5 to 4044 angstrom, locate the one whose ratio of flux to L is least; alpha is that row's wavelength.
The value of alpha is 4043.62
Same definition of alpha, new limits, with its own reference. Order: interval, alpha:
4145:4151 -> 4149.26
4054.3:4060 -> 4056.68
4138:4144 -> 4143.53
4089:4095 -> 4094.21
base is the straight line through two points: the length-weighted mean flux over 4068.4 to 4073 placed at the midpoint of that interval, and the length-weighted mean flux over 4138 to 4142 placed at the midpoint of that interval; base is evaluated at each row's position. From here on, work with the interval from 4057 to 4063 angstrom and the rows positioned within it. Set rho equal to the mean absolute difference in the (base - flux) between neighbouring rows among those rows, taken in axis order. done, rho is 0.58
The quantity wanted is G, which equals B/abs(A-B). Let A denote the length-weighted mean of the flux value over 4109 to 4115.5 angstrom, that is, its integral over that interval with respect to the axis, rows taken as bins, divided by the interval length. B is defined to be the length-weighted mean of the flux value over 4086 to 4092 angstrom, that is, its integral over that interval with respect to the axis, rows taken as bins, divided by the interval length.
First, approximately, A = 21.7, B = 25.0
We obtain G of 7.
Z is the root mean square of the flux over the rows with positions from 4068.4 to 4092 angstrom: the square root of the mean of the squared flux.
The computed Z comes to 23.1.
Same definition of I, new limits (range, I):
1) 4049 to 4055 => 4050.14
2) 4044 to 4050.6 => 4050.14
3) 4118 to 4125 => 4120.69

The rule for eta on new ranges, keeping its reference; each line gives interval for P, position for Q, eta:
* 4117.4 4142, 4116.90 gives 25.8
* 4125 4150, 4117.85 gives 26.7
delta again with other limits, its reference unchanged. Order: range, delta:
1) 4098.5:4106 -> 0.875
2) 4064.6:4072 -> 0.890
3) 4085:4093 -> 0.954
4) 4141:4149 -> 0.930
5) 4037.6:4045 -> 0.900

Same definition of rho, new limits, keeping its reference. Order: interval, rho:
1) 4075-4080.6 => 1.84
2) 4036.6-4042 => 1.56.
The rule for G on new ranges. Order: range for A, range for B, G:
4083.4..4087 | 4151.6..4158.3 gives 6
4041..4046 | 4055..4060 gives 47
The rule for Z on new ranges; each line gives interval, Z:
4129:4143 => 22.8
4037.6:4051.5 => 22.4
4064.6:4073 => 21.8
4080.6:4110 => 22.9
